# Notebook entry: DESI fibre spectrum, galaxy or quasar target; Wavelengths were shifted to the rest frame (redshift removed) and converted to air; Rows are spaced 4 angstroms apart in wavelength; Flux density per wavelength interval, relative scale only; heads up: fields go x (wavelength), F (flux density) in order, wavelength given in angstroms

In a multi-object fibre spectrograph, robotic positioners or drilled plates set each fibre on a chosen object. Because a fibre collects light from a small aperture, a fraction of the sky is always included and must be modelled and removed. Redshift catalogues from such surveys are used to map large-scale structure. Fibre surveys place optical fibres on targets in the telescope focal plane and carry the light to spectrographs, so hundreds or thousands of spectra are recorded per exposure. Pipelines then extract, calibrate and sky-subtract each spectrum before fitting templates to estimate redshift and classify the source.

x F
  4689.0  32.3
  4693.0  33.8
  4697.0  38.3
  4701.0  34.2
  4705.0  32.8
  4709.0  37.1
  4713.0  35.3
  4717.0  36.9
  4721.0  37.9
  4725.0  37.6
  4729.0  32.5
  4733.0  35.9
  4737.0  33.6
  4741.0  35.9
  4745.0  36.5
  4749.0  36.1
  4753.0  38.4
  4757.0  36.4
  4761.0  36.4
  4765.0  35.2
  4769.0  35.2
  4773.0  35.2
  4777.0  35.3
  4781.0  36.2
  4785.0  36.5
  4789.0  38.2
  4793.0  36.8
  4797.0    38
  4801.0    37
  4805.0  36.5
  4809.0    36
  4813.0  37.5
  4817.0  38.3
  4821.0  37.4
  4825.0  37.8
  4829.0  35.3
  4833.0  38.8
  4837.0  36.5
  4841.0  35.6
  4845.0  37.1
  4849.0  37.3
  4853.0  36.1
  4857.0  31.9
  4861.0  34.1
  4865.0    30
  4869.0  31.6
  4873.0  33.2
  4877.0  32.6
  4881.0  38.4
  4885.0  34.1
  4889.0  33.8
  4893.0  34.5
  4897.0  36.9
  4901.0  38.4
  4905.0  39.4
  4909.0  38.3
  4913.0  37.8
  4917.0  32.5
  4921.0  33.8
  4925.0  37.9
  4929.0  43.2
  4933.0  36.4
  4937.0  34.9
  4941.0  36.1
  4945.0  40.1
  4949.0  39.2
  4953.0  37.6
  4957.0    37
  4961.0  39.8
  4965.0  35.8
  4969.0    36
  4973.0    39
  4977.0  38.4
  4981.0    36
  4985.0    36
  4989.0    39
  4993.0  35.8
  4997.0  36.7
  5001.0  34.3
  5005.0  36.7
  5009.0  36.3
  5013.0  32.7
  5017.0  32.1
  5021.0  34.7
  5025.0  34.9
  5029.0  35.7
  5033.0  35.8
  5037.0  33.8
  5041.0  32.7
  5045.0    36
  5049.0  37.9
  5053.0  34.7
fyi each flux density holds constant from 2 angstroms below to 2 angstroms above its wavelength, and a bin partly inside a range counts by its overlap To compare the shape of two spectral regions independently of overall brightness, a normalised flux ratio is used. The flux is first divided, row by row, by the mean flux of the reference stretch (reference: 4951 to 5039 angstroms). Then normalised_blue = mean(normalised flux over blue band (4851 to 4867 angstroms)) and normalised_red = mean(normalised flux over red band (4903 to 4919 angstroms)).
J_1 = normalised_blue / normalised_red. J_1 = 0.89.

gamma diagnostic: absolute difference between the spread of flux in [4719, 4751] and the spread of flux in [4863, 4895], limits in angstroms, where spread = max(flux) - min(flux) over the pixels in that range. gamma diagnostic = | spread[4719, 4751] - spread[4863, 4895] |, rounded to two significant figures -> 3.0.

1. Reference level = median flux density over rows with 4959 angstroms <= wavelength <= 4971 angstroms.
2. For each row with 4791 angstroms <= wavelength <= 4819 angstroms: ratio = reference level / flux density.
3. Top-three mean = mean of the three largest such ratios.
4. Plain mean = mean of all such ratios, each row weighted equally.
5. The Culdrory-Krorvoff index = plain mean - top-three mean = -0.019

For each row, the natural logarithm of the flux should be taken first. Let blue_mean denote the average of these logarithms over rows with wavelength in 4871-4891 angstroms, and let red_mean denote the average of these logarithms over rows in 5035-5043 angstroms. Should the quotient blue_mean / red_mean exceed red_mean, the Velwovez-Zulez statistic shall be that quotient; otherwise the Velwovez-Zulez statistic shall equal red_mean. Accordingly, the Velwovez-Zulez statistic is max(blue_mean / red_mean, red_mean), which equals 3.50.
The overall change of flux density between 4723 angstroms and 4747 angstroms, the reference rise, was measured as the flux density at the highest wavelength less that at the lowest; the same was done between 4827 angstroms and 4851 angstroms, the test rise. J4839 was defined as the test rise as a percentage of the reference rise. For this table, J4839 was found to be -182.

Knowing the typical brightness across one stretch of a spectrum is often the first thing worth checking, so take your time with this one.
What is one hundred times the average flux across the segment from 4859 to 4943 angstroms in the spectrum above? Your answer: 3561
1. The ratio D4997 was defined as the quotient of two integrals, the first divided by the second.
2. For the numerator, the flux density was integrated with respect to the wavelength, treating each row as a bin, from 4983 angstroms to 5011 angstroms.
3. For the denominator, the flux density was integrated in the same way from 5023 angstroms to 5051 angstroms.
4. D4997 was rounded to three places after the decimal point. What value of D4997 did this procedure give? 1.032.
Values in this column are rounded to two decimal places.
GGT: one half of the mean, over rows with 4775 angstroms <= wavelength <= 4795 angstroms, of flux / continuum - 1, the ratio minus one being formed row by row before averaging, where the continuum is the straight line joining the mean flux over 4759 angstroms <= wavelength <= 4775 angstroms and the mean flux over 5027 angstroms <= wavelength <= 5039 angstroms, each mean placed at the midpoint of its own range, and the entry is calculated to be 0.02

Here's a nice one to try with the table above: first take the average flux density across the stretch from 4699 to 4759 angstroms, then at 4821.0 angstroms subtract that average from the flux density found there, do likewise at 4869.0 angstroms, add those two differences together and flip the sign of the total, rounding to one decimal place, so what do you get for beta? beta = 2.6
